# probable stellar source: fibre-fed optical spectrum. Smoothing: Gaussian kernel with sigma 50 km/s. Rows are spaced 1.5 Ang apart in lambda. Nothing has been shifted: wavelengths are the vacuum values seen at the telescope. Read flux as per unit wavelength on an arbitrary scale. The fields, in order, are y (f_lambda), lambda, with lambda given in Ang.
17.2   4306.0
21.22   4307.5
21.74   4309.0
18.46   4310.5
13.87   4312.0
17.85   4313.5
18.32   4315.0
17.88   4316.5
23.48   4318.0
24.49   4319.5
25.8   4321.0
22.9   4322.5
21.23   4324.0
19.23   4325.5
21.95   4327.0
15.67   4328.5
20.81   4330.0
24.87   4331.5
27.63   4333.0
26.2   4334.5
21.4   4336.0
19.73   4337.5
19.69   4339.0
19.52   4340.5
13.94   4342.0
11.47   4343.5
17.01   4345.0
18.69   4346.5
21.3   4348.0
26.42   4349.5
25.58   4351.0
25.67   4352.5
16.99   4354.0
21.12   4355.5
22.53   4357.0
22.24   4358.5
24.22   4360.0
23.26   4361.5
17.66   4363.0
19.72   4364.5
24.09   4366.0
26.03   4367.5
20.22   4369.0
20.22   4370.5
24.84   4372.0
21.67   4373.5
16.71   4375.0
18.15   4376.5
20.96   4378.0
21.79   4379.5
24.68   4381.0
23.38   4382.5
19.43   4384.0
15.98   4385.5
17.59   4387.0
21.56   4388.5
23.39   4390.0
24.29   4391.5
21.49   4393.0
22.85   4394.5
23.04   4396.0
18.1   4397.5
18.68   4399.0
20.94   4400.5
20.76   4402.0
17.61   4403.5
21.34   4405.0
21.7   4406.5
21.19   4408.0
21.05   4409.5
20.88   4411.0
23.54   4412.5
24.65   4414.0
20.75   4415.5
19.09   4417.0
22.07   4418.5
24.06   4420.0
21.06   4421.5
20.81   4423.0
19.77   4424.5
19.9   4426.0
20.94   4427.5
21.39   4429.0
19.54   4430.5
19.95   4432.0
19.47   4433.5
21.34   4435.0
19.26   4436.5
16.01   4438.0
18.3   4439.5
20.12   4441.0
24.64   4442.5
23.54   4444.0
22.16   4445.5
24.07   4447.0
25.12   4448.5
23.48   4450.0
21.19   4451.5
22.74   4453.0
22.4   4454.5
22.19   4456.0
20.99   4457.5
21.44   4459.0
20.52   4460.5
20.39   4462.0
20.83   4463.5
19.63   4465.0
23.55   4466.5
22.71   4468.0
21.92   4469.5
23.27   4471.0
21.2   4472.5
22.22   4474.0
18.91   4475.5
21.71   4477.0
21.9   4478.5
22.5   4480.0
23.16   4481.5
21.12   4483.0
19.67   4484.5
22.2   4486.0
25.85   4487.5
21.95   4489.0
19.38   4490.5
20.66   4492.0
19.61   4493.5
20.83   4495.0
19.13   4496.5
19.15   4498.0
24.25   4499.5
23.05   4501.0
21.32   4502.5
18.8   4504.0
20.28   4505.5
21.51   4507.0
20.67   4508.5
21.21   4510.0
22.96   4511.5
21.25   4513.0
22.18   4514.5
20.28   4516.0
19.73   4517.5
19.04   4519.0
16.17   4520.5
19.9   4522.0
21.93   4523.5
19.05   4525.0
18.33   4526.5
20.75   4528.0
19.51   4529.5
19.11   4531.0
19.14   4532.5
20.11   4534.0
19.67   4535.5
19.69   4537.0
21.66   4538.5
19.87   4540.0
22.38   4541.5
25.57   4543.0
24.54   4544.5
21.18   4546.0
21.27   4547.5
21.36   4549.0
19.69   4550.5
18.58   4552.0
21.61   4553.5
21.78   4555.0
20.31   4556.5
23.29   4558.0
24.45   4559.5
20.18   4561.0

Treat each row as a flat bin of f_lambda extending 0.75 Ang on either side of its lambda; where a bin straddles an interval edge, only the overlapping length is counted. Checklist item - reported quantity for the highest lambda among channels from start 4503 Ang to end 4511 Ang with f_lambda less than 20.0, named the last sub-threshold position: 4504.0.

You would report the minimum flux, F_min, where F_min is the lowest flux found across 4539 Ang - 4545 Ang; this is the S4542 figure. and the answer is 19.87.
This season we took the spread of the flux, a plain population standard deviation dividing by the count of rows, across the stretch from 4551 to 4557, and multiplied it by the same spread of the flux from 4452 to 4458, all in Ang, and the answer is 1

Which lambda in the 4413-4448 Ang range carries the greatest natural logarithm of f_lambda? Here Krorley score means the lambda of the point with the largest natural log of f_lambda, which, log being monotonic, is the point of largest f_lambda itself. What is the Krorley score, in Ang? 4414.0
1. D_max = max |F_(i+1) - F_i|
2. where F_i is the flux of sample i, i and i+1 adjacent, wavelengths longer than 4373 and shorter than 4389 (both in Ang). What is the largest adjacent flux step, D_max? 5.0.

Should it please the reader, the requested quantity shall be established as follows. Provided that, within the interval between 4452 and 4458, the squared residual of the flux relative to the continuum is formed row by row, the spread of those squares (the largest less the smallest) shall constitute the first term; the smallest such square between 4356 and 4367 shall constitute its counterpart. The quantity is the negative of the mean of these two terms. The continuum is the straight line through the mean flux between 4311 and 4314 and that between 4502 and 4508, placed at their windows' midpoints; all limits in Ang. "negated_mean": -5.0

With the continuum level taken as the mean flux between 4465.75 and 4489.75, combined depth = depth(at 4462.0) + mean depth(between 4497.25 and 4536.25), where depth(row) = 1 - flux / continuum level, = 0.16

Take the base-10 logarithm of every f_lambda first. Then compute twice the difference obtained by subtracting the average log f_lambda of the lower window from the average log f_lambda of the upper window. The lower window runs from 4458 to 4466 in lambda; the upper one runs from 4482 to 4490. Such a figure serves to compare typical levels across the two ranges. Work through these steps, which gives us 0.06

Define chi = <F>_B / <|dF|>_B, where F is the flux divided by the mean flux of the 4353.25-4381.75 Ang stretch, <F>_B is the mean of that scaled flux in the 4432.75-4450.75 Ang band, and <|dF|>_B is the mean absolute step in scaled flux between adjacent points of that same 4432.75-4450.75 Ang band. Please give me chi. 10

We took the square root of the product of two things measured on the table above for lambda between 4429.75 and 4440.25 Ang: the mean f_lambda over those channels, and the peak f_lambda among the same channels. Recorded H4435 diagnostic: 20.2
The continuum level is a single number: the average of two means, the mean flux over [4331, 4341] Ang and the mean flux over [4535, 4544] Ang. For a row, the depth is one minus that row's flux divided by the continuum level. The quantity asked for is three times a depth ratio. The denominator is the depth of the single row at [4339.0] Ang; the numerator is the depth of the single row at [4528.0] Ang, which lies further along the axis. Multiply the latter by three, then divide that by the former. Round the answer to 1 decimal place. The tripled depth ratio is 1.7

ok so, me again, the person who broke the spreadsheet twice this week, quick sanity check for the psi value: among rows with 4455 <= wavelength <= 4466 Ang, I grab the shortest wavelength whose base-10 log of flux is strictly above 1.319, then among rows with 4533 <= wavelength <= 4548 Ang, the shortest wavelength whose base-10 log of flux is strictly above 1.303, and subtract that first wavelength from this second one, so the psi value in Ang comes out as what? 78.0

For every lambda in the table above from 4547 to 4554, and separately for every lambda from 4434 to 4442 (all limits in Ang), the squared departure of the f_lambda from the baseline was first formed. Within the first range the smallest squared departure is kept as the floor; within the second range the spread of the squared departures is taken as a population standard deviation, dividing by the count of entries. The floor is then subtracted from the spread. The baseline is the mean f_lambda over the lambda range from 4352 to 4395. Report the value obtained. 11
